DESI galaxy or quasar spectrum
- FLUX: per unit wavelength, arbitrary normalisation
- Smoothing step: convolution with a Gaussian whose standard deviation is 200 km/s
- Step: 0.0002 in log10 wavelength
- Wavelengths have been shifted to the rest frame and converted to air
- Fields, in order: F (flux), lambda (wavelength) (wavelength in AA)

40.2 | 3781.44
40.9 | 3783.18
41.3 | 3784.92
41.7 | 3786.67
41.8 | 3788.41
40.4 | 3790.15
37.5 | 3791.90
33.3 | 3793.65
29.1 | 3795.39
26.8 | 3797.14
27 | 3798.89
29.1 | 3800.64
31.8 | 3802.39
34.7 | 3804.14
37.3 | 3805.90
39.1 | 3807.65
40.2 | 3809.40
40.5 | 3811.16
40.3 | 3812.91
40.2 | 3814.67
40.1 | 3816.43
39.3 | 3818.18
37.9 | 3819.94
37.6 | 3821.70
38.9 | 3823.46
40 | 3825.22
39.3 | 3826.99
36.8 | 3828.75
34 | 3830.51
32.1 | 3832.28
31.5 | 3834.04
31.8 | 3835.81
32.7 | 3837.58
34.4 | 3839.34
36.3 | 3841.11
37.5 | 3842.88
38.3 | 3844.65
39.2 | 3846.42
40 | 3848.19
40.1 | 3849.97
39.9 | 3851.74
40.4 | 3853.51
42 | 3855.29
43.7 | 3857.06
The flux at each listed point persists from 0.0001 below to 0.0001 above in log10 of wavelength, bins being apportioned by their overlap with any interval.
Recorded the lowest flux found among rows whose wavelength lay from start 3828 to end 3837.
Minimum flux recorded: 31.5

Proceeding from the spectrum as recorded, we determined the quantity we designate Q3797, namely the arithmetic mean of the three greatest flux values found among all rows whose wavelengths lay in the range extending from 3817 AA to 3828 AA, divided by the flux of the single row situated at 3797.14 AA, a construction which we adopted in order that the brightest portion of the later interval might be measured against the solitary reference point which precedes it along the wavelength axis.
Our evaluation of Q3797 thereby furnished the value 1.48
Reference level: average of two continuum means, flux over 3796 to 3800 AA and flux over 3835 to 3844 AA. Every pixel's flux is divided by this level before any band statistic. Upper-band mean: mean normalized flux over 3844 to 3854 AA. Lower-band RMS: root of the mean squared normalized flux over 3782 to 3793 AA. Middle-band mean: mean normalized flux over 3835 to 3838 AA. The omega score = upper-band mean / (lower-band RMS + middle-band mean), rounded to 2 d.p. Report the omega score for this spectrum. 0.54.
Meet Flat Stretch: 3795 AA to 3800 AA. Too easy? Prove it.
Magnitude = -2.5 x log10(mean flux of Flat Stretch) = -3.60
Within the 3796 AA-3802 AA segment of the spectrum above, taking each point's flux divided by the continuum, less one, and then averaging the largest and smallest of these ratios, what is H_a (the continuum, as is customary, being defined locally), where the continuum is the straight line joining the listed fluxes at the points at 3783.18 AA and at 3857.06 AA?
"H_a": -0.33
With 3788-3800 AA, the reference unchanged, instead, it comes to -0.17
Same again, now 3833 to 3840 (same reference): -0.23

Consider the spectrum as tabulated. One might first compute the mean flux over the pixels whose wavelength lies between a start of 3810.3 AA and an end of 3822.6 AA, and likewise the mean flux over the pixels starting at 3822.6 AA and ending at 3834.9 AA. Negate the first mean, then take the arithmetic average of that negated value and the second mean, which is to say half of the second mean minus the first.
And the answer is -1.7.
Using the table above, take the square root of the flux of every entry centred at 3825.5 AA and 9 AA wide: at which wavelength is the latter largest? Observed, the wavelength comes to 3825.22 AA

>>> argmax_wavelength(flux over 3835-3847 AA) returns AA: 3846.42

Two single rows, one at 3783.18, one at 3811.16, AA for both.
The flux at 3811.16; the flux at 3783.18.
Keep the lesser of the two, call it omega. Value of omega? 40.5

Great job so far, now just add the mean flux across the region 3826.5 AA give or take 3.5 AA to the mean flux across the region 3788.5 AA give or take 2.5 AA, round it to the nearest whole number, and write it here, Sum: 80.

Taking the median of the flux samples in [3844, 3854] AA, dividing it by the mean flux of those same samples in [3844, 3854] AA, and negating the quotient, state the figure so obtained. -1.01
